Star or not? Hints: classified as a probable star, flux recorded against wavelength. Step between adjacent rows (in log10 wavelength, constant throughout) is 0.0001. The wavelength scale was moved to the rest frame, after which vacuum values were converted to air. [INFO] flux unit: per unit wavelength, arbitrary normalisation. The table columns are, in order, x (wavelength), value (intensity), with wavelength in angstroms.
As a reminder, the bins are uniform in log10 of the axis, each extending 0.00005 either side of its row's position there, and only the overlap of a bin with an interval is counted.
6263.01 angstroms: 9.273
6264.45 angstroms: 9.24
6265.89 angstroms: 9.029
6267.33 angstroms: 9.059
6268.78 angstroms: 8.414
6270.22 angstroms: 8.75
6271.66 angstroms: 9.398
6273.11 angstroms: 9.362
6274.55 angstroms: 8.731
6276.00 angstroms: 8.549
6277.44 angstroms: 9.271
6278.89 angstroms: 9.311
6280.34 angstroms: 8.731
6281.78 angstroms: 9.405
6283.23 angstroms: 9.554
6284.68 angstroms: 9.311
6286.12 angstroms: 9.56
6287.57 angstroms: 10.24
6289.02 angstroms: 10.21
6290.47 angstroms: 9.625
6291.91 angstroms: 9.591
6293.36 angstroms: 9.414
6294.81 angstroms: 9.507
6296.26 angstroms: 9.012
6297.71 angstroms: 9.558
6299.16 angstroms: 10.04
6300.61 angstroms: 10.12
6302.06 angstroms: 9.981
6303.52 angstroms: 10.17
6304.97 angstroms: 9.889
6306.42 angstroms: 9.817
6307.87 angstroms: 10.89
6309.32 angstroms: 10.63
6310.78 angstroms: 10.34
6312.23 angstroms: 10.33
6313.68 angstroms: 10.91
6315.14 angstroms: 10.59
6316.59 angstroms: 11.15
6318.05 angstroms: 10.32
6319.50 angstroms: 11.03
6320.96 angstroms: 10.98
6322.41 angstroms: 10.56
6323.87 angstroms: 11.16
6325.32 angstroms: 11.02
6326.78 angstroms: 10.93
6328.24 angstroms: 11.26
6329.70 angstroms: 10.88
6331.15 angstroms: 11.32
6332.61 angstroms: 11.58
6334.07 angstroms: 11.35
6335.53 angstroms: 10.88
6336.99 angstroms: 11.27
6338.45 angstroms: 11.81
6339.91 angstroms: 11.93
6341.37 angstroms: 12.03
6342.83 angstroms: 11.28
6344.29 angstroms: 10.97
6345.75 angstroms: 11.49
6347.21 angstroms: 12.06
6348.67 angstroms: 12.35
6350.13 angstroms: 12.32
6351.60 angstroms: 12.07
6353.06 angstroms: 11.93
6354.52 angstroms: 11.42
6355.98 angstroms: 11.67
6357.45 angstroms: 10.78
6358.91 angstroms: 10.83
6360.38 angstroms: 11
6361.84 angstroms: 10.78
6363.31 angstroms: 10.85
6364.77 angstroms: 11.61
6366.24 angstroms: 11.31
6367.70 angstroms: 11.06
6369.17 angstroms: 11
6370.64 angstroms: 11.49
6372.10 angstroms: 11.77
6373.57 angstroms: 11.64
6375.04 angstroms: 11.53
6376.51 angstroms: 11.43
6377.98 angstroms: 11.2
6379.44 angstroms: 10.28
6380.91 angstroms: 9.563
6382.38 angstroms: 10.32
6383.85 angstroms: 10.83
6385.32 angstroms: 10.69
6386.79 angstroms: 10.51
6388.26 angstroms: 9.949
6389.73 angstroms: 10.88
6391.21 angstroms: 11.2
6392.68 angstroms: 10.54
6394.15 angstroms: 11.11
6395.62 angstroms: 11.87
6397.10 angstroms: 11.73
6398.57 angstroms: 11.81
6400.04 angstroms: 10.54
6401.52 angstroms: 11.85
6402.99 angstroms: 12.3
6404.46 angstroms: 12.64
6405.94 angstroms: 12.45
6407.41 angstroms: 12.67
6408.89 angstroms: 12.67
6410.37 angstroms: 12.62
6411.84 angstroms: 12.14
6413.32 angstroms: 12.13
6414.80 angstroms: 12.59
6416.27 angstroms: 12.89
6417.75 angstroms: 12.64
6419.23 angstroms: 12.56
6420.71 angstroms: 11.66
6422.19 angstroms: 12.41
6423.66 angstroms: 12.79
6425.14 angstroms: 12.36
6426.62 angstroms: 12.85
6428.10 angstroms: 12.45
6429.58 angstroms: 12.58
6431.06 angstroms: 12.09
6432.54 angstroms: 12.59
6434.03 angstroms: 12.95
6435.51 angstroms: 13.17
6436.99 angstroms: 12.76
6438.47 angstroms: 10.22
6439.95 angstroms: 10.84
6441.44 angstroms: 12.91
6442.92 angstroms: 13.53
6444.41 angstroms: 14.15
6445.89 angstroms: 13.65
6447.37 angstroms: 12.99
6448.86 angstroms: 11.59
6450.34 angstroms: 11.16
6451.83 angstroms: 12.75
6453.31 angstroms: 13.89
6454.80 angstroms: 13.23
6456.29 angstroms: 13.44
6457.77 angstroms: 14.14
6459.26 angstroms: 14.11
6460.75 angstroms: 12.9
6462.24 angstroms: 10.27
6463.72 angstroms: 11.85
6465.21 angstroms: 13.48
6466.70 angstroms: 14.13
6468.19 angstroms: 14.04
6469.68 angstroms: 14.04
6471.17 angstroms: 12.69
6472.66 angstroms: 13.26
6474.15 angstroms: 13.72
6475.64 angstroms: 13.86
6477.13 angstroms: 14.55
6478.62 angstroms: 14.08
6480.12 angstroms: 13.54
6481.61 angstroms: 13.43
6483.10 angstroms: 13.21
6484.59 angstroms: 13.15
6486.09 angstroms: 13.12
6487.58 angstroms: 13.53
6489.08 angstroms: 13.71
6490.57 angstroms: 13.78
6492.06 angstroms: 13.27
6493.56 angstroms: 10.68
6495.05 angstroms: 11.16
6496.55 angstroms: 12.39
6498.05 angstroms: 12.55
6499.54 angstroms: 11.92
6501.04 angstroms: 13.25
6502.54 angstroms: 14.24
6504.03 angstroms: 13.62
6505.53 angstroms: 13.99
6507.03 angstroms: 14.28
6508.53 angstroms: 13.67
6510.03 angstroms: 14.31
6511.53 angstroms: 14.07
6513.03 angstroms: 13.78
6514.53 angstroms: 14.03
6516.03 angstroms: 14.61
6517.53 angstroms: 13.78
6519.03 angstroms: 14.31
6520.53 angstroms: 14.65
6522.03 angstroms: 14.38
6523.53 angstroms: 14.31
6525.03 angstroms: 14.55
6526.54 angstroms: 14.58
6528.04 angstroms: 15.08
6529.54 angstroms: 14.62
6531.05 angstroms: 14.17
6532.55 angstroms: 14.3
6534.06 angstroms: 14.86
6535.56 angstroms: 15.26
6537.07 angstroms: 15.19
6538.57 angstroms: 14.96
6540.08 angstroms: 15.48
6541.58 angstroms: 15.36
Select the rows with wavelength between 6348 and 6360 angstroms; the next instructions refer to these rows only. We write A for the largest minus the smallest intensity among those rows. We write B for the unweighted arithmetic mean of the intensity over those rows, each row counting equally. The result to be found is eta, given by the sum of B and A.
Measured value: 13.2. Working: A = 1.57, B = 11.7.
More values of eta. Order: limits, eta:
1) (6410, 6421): 13.6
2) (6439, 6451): 15.9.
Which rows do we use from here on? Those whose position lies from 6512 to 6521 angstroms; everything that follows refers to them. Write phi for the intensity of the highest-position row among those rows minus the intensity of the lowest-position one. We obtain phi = 0.9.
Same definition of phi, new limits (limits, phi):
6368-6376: 0.5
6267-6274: 0.3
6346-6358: -1.3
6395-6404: 0.4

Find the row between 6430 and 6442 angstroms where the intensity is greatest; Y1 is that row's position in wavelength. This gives 6435.51 angstroms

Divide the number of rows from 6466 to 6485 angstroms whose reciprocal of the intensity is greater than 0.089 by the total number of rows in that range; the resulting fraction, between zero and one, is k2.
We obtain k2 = 0.00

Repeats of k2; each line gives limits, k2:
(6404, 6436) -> 0.00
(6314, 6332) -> 0.83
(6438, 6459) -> 0.21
